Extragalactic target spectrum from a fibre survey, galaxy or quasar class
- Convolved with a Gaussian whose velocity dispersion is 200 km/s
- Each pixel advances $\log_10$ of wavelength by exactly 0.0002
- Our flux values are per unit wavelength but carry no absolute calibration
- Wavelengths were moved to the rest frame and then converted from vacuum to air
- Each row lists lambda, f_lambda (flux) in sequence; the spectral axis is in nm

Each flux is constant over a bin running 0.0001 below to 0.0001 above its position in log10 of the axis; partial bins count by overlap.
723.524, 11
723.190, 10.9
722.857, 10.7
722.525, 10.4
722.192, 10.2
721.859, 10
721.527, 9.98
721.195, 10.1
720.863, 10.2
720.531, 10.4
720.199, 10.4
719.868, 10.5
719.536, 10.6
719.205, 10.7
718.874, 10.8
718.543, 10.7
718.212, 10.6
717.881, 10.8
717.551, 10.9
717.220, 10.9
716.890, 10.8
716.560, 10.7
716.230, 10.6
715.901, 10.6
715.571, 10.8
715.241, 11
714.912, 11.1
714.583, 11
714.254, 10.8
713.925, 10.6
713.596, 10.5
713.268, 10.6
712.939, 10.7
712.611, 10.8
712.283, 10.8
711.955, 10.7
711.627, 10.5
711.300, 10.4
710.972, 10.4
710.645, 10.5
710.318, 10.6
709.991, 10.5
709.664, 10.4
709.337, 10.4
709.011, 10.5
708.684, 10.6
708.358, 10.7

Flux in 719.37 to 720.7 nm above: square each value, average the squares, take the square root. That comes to 10.5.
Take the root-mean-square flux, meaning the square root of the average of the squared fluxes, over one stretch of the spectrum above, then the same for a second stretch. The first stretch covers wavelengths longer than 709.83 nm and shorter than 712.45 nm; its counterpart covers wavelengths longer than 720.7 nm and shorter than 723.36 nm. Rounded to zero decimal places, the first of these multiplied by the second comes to 109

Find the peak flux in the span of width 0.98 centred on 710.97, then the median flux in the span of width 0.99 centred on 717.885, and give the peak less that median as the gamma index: -0.3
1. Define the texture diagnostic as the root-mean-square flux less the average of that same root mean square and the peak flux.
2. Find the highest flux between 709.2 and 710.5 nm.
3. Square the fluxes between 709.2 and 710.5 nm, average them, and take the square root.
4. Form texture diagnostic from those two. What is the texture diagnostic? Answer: -0.062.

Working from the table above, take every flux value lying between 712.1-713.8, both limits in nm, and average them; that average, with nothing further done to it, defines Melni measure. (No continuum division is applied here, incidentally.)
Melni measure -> 10.7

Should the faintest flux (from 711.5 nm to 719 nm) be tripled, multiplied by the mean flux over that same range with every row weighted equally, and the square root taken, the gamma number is 18.4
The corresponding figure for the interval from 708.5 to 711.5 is 18.1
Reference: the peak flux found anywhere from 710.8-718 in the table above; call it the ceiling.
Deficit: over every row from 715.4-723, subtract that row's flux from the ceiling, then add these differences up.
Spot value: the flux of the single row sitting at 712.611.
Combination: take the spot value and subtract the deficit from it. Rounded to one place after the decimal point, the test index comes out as -2.1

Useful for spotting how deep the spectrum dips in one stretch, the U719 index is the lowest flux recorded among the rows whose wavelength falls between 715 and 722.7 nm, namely 9.98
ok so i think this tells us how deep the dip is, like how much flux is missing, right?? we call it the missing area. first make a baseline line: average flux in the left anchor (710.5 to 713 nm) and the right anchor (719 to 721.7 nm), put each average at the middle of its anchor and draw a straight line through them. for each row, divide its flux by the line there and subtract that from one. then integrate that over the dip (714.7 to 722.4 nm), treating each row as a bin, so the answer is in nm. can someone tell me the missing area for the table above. -0.12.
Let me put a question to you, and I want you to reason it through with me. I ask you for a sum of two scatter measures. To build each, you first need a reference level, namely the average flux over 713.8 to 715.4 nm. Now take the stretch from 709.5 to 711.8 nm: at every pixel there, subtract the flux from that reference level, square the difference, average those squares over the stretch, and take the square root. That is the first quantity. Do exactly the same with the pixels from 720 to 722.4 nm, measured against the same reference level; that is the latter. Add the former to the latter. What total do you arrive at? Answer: 1.2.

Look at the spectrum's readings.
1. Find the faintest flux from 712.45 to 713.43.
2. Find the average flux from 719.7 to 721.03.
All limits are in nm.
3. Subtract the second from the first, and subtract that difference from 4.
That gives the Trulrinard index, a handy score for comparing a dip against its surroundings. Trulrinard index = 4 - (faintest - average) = 3.8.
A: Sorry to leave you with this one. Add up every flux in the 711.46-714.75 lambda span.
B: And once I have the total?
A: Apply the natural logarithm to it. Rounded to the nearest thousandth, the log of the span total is 4.673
